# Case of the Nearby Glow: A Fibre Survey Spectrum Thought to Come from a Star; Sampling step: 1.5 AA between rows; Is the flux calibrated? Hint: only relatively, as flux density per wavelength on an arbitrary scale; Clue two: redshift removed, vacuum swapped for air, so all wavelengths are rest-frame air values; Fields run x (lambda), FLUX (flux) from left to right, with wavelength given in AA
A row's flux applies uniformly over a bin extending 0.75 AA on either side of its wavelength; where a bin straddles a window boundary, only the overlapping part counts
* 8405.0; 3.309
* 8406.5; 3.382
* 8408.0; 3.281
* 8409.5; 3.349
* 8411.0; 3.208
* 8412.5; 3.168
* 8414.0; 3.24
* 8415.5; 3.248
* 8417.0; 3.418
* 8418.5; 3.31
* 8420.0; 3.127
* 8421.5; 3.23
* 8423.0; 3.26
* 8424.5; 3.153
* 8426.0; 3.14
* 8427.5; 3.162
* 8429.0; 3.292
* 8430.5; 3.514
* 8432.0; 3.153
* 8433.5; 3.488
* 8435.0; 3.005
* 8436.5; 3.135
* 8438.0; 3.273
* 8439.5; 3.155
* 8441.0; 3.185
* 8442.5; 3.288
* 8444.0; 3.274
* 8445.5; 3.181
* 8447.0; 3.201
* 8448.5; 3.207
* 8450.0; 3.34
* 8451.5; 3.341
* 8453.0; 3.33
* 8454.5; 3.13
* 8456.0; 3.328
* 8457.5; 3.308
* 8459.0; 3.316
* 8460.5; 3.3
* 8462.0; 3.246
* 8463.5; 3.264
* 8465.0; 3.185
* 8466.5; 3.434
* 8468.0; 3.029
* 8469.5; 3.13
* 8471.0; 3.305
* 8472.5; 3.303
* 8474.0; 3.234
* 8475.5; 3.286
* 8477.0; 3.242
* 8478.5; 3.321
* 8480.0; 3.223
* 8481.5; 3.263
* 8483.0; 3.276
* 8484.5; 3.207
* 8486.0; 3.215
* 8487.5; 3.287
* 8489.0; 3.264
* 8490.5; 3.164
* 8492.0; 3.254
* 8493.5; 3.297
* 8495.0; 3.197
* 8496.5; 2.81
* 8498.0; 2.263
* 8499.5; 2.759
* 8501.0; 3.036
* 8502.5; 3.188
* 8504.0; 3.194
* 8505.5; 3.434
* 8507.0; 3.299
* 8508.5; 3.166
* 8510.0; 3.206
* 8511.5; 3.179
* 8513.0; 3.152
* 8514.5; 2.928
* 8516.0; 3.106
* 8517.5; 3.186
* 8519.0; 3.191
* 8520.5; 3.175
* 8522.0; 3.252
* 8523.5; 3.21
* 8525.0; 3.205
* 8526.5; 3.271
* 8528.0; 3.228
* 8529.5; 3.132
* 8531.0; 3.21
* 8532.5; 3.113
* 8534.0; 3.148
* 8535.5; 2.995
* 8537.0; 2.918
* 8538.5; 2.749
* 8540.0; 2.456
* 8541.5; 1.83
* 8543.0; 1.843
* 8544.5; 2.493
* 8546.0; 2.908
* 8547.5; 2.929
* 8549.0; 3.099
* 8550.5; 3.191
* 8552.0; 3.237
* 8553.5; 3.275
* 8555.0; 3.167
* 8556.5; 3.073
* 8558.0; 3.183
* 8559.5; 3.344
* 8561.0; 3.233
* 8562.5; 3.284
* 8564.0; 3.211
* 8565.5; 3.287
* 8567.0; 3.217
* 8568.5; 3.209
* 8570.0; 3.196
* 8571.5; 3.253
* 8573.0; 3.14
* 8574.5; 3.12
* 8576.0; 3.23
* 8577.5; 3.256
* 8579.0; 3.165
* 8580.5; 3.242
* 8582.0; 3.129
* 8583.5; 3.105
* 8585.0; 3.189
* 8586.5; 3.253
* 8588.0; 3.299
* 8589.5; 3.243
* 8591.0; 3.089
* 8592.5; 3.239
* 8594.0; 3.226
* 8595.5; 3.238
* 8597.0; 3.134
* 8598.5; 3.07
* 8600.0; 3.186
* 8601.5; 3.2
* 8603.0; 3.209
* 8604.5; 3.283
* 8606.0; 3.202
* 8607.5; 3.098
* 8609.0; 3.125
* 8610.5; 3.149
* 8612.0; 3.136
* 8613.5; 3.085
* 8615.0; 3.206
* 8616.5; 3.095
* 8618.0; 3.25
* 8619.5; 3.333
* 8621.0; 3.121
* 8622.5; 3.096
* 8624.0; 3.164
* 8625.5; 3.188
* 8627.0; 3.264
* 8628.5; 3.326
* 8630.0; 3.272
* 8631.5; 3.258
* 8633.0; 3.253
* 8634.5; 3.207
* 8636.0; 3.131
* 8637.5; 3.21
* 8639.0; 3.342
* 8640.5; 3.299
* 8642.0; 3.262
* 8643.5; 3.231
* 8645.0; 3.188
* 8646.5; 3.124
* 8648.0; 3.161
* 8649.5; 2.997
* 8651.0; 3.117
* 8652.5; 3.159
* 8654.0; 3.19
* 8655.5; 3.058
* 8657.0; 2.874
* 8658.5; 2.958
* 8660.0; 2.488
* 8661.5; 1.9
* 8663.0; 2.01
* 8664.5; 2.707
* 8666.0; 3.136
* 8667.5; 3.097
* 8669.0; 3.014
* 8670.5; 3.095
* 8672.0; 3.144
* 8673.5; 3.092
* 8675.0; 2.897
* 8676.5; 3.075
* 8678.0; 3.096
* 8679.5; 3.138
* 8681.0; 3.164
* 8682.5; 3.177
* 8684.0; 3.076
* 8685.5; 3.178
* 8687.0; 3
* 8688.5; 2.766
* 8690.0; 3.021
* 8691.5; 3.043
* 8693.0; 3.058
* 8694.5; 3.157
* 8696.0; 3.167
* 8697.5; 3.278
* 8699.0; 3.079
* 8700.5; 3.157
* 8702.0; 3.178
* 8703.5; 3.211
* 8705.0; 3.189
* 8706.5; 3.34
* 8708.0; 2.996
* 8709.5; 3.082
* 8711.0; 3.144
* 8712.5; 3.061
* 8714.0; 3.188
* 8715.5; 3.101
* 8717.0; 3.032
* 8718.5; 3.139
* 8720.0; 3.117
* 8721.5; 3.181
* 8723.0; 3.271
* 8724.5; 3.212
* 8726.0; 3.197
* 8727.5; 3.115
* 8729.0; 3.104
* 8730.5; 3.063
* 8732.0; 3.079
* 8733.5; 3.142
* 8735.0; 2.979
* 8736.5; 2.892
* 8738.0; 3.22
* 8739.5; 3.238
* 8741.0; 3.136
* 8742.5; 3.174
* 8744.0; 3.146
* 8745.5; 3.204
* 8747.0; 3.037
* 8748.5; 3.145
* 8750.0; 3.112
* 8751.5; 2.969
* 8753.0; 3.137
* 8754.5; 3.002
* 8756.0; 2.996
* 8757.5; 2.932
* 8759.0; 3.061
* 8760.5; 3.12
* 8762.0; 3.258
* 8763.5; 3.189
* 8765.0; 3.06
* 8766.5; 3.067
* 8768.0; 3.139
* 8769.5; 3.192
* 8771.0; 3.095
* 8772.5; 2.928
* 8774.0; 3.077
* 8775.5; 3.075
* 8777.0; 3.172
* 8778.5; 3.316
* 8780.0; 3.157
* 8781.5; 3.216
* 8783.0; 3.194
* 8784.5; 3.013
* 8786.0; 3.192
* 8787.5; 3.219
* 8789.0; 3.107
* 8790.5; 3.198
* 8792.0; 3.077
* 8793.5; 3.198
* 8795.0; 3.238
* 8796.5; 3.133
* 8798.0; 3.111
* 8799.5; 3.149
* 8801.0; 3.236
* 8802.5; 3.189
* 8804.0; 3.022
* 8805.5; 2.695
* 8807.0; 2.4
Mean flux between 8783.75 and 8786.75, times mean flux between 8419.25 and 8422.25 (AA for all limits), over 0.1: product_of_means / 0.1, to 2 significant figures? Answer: 99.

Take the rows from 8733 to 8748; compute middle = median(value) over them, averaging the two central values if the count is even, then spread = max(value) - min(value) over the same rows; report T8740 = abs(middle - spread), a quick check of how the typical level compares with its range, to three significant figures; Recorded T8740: 2.80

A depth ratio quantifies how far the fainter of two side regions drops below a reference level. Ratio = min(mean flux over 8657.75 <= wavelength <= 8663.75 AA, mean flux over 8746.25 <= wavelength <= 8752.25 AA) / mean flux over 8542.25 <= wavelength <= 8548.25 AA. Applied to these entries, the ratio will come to 0.920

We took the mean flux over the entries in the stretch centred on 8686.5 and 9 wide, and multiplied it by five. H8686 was 15.2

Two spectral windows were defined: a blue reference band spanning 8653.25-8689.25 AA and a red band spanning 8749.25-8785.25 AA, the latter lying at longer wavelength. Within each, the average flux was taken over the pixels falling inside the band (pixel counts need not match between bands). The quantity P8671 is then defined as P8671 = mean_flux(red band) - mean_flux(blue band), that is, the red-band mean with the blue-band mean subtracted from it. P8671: 0.17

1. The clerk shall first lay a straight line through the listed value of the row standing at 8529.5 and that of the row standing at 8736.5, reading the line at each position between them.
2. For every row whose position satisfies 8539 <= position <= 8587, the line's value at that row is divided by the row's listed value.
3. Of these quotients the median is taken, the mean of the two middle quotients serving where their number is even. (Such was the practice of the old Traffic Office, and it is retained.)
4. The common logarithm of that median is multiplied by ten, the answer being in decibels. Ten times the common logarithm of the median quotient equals -0.14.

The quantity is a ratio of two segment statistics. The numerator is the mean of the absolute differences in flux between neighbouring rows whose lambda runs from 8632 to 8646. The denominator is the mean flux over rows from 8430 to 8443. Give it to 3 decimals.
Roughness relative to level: 0.019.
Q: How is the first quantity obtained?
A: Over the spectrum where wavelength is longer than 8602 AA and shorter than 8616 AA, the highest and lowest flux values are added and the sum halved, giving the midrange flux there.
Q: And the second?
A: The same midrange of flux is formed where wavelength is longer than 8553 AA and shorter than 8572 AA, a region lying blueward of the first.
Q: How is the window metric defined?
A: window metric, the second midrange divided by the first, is 1.01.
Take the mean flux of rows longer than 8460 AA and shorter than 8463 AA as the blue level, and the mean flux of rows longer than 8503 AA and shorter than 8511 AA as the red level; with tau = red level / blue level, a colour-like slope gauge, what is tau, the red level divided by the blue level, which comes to 1.00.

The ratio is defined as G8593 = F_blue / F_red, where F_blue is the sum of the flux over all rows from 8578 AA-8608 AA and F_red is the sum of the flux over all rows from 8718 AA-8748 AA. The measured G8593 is 1.018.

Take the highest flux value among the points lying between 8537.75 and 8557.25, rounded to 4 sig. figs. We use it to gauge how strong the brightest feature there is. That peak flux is 3.275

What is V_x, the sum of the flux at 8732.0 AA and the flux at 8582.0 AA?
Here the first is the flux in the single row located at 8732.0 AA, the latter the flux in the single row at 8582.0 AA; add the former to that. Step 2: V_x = 6.21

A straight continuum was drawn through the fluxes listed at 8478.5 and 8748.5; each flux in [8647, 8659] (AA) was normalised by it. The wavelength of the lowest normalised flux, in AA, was 8657.0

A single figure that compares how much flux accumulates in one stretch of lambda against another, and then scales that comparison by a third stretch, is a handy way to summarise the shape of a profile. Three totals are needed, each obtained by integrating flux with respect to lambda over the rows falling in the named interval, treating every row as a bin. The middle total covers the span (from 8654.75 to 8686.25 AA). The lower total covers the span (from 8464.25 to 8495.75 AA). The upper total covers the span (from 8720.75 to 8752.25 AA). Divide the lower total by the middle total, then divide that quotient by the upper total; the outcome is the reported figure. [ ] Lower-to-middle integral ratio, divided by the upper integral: 0.0113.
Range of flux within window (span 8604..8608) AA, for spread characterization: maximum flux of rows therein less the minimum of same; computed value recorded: 0.185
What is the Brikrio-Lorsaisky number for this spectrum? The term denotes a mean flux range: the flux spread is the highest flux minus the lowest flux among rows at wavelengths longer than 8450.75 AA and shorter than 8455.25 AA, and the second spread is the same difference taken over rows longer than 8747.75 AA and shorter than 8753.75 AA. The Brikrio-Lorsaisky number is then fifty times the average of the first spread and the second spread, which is 10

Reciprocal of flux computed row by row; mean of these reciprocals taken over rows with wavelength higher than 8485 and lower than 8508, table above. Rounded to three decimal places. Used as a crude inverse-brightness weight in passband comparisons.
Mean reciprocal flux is 0.325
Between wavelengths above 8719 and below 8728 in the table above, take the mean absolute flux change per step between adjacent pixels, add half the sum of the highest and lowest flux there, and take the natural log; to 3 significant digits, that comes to 1.18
